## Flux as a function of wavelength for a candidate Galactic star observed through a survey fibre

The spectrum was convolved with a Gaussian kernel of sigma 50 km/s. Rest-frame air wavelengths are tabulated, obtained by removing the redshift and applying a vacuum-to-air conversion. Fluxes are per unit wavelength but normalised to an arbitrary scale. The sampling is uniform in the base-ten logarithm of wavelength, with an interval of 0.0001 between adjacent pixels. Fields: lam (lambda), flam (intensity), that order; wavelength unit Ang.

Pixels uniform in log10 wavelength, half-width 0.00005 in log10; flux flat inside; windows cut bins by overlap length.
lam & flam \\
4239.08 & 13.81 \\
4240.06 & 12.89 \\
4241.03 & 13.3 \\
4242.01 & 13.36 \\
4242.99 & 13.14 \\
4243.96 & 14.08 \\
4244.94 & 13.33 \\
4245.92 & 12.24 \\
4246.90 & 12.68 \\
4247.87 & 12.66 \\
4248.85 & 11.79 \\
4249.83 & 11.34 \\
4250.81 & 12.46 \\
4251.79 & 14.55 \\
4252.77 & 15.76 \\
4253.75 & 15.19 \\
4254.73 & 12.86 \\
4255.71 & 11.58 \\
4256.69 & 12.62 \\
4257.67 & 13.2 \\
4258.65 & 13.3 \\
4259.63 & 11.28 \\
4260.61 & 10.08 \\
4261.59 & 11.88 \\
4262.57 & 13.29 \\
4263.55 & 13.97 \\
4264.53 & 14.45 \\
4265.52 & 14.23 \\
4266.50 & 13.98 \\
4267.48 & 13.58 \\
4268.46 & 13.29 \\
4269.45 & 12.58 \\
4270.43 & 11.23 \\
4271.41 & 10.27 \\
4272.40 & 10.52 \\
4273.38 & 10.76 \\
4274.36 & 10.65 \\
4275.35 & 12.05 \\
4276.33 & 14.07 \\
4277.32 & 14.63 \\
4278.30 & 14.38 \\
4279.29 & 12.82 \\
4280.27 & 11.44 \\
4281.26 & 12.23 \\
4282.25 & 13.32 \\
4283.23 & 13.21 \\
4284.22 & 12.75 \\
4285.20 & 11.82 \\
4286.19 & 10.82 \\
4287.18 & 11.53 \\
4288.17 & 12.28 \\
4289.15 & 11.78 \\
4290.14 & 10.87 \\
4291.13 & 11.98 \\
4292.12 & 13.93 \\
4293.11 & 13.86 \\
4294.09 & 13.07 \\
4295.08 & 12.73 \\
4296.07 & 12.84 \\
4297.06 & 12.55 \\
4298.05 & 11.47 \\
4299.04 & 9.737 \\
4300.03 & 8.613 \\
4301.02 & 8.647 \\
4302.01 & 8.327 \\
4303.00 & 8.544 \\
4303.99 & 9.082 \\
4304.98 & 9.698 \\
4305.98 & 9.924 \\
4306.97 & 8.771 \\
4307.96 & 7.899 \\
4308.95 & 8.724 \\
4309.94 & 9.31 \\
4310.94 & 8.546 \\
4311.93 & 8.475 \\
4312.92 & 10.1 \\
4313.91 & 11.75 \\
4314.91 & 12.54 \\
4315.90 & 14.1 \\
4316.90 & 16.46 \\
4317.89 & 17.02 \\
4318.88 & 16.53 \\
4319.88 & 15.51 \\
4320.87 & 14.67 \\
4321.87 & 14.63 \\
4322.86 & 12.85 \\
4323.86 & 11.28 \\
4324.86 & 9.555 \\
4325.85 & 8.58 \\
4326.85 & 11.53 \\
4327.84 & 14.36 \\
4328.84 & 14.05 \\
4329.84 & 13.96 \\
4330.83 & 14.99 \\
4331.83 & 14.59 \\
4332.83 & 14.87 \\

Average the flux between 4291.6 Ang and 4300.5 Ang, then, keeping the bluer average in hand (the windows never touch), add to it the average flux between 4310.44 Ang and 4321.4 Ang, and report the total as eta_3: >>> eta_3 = 25.3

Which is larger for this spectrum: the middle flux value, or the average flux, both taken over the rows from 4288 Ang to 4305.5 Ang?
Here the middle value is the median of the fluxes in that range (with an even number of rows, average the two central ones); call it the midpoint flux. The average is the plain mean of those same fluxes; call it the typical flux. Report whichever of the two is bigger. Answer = 11.6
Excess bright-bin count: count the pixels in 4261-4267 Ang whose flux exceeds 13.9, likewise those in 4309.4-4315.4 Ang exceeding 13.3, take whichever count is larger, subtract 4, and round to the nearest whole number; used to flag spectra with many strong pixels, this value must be 0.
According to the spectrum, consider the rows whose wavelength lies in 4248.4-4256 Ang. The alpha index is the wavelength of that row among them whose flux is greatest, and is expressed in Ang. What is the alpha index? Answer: 4252.77 Ang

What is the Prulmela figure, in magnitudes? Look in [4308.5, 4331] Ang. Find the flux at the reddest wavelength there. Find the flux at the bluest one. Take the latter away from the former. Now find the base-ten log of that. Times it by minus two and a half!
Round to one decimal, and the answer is -2.0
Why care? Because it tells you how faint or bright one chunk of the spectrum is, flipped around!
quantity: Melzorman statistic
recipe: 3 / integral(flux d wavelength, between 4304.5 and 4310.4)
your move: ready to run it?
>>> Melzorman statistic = 0.056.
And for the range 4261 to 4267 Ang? 0.037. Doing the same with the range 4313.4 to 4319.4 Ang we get 0.034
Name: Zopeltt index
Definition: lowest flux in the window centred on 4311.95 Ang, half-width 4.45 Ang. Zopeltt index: 7.899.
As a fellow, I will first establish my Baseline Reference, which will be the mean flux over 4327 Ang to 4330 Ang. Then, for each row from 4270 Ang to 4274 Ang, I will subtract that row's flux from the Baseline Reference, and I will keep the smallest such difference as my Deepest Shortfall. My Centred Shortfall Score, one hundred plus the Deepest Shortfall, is 103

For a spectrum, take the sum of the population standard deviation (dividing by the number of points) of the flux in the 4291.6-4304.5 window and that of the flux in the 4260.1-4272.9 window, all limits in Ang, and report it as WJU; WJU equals 3.7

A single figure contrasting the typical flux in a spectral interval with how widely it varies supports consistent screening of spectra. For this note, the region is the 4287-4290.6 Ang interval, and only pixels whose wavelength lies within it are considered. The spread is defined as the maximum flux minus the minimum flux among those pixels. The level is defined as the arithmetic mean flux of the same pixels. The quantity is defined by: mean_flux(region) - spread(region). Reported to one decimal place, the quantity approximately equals 10.2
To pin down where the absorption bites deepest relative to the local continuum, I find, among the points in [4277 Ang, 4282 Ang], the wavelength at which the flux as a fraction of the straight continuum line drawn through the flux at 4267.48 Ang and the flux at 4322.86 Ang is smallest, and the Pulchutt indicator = 4280.27 Ang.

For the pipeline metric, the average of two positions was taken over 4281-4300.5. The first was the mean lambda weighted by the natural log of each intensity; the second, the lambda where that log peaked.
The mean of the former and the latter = 4291.3 Ang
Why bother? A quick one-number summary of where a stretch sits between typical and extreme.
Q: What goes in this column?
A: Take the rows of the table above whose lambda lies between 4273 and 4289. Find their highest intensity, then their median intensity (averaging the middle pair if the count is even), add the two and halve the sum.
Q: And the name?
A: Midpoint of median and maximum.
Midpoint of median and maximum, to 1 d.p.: 13.4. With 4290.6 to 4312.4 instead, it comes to 11.7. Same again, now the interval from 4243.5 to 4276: 14.2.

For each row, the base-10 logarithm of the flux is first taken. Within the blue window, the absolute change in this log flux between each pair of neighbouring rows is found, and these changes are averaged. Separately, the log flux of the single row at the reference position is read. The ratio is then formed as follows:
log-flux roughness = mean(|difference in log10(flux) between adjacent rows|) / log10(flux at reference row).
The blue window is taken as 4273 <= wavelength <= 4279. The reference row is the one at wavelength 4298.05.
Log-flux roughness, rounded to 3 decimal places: 0.028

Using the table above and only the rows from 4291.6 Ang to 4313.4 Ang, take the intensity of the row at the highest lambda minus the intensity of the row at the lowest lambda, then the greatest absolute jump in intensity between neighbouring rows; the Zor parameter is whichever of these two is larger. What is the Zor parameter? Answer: 1.7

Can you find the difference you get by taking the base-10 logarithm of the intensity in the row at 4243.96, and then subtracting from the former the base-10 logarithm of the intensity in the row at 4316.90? -0.07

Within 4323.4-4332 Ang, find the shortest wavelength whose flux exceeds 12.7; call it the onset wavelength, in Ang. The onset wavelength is 4327.84 Ang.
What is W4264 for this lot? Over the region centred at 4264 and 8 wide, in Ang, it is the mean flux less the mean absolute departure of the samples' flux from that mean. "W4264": 12.1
